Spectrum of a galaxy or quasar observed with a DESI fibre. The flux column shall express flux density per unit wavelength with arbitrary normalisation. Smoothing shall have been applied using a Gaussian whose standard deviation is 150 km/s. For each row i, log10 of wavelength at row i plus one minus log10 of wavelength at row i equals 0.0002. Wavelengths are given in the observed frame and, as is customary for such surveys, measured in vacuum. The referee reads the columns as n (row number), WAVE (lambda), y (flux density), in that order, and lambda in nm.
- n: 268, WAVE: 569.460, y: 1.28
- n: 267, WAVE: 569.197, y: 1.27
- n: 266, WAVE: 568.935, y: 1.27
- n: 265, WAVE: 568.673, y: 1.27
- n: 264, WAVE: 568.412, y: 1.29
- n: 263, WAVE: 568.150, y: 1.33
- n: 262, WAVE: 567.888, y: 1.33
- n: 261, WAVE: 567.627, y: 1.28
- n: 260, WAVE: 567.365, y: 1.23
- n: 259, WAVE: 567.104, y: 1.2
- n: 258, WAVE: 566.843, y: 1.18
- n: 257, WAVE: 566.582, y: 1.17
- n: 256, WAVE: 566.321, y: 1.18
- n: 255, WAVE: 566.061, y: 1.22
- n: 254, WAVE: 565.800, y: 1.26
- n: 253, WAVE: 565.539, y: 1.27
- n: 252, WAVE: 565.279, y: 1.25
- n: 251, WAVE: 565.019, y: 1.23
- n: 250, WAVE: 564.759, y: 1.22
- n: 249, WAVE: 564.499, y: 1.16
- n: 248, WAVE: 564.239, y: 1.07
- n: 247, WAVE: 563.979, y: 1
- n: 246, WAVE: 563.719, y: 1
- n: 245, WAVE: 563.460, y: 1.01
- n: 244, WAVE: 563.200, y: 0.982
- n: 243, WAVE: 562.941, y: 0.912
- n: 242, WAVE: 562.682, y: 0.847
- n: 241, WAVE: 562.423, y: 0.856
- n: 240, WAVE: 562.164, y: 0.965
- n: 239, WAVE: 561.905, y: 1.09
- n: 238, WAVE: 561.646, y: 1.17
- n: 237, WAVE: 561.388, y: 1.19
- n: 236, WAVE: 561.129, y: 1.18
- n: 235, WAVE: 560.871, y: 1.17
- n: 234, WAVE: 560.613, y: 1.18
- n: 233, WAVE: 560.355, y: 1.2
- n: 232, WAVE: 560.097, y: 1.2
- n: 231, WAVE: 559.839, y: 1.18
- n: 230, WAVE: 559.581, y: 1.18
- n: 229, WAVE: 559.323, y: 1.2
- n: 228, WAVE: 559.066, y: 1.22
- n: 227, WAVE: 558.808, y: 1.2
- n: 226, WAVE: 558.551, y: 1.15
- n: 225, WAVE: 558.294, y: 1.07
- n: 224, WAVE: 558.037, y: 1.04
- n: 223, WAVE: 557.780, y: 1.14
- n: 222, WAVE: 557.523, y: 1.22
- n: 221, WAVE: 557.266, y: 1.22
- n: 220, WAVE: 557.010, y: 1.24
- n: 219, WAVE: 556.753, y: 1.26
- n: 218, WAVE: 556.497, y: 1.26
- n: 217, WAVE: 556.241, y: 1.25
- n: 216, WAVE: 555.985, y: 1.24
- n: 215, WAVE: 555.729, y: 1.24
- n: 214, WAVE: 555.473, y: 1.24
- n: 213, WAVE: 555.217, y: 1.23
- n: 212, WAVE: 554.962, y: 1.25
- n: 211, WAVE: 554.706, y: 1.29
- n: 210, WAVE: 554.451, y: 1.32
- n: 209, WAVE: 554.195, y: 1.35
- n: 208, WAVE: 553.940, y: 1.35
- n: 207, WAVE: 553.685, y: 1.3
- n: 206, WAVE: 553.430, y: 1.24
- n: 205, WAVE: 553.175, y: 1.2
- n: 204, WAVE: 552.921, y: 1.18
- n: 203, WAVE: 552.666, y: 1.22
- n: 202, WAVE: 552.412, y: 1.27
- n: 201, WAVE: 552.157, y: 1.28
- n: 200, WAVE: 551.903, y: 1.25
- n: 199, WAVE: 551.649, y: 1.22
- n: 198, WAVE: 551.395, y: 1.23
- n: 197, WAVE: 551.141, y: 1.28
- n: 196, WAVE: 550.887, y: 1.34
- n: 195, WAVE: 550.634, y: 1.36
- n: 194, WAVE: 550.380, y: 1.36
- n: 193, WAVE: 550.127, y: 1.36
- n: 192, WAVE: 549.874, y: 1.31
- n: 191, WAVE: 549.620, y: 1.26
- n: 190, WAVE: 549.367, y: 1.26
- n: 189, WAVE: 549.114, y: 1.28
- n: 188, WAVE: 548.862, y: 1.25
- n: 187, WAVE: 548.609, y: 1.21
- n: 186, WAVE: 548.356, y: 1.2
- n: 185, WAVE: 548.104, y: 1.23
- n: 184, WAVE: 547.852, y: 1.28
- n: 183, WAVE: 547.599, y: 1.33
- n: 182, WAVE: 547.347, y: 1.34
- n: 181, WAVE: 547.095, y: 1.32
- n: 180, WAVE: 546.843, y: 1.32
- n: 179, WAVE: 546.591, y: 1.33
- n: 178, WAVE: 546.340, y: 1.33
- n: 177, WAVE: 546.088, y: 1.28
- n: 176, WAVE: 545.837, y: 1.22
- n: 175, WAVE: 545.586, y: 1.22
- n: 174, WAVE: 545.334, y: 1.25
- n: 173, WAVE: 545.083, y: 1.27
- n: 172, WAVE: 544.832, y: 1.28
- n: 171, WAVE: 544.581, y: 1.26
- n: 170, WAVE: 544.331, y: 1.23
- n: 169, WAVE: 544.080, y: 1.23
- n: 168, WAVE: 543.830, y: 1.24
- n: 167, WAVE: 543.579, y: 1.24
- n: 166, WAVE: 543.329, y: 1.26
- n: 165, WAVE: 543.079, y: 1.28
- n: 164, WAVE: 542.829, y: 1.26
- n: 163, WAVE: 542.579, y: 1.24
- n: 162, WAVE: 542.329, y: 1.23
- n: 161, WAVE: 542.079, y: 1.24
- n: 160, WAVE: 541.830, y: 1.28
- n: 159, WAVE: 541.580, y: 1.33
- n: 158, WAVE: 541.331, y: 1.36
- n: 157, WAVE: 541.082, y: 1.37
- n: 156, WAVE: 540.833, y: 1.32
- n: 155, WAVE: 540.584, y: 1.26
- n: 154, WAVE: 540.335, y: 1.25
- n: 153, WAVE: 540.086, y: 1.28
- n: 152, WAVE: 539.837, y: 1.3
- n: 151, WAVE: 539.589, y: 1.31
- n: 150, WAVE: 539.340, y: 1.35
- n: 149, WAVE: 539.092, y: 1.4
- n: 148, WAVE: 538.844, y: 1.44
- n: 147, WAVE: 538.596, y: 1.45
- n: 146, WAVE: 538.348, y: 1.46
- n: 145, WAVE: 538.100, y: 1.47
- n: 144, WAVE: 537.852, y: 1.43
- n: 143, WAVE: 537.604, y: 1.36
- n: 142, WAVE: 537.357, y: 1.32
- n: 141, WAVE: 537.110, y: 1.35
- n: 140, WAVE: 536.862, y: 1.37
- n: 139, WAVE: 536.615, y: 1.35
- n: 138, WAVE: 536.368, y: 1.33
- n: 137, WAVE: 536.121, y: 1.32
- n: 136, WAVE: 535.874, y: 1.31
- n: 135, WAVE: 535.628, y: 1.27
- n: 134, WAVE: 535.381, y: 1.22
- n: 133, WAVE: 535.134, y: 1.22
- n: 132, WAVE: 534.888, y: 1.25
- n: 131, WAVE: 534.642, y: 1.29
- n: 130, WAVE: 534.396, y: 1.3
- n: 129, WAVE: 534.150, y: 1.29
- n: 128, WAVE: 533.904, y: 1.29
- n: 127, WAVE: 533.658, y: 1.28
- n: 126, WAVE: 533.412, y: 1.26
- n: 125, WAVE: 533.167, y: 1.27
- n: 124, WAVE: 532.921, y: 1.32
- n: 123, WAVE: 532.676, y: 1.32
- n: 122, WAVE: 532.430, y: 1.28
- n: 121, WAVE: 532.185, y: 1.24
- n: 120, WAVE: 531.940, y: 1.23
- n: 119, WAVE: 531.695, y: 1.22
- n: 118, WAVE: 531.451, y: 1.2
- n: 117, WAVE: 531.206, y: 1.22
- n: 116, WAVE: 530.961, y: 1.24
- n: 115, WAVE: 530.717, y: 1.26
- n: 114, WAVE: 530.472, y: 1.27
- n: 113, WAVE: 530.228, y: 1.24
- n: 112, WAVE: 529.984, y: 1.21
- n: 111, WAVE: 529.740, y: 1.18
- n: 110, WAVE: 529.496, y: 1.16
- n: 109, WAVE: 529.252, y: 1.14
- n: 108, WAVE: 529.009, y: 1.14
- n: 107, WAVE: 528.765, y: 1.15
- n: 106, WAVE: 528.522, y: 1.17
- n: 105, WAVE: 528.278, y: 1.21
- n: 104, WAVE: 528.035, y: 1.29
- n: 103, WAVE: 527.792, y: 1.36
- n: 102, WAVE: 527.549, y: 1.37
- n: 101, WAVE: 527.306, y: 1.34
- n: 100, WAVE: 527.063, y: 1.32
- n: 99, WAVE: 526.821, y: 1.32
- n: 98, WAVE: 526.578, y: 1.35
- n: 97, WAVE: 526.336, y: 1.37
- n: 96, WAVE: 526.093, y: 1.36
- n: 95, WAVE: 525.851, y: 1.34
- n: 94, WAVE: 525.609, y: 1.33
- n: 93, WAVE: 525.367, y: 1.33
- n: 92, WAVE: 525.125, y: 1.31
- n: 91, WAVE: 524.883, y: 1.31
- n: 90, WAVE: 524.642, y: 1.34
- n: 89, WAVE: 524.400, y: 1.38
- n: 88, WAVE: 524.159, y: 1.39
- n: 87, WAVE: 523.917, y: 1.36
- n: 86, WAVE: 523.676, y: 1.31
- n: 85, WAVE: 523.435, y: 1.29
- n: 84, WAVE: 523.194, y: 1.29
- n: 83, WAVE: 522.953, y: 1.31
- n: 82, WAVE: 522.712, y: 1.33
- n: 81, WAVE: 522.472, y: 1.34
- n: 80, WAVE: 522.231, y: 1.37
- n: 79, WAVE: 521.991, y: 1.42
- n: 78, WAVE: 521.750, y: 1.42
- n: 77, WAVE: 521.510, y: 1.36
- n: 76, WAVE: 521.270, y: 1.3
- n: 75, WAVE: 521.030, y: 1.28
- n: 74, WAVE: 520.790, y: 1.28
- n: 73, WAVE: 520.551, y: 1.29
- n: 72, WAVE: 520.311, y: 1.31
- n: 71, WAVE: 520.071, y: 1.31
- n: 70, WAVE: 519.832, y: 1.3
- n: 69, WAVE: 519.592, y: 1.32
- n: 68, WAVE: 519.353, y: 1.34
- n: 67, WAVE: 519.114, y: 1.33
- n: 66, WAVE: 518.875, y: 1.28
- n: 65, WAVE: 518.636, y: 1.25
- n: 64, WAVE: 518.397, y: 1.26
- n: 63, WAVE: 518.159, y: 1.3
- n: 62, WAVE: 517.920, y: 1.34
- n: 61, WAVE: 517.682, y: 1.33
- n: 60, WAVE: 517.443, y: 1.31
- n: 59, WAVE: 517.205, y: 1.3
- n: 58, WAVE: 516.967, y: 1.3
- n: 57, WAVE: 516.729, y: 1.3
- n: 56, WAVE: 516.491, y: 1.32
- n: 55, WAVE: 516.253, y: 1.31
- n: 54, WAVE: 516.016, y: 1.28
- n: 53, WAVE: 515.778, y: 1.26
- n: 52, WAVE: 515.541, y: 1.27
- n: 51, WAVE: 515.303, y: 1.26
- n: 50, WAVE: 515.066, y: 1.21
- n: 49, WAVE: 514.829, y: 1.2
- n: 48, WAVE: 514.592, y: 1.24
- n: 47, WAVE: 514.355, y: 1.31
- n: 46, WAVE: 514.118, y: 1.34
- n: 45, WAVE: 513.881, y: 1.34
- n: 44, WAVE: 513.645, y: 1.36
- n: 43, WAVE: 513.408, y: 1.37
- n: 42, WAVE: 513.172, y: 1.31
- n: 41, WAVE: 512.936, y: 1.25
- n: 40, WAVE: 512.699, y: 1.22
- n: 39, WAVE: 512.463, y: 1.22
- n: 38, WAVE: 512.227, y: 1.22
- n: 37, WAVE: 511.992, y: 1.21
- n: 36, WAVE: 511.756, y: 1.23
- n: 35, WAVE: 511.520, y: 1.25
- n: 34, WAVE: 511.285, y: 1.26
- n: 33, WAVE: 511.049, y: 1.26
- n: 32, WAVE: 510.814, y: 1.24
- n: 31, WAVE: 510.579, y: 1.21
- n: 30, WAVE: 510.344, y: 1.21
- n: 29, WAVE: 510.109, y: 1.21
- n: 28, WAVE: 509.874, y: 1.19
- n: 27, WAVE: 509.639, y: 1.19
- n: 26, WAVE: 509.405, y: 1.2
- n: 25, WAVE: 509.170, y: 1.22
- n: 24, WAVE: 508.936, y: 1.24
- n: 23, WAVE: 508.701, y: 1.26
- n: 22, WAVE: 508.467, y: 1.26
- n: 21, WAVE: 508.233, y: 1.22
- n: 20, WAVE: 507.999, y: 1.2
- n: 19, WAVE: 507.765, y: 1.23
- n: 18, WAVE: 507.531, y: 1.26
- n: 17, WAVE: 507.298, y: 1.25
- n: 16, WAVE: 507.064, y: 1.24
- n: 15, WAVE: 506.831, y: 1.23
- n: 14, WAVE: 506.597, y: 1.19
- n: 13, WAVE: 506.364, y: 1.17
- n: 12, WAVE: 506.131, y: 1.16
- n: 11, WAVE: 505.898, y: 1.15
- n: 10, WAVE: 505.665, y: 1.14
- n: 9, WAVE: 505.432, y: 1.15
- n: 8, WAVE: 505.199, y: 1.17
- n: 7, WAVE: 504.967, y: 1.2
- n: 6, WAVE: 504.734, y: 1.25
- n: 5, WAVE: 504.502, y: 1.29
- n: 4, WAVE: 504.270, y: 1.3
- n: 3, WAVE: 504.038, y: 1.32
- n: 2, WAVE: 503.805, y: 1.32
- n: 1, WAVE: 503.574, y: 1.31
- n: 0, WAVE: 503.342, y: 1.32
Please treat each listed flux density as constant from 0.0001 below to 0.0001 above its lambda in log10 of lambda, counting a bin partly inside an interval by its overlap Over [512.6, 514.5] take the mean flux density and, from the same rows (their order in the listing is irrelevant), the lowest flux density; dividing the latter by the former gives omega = 0.930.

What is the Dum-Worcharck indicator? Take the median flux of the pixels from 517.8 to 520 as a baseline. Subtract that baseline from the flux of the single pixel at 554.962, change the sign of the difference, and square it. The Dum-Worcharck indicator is 0.0025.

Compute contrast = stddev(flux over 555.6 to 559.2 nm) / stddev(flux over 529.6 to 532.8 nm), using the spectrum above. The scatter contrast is 1.91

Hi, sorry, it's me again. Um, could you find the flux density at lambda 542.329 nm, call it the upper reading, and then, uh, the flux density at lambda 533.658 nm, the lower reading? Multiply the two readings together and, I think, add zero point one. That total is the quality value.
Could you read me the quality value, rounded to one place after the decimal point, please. 1.7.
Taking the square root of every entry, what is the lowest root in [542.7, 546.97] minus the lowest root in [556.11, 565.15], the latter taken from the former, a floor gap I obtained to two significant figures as 0.18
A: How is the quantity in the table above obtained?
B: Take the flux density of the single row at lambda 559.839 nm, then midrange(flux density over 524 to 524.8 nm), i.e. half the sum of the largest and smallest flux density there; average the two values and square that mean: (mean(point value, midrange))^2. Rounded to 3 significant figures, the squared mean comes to 1.62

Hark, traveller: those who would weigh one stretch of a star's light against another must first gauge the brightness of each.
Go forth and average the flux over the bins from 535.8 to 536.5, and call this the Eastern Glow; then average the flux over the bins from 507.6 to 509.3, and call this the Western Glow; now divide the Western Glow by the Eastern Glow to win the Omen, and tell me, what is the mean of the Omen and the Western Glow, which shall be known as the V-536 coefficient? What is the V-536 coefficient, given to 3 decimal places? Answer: 1.083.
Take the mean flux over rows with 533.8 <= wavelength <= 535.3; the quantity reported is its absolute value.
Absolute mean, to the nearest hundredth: 1.27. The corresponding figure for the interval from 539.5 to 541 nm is 1.29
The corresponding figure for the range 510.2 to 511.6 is 1.24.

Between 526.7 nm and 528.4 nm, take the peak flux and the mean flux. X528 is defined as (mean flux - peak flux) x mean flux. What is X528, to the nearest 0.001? -0.071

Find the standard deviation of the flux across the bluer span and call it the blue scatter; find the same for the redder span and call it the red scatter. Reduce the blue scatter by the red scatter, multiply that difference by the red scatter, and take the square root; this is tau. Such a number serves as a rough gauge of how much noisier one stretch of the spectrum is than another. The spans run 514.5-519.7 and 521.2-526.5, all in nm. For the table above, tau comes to 0.008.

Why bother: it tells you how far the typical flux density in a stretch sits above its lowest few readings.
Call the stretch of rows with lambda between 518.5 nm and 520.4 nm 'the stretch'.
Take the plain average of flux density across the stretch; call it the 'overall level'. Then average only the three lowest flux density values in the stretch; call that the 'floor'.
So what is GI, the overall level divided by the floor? 1.02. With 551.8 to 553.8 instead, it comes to 1.04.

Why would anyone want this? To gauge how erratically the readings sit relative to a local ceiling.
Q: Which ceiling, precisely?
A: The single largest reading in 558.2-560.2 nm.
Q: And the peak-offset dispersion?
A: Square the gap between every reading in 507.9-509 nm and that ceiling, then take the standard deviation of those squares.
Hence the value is 0.0007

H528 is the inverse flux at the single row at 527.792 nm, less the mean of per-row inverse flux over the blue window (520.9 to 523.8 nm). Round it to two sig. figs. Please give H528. -0.015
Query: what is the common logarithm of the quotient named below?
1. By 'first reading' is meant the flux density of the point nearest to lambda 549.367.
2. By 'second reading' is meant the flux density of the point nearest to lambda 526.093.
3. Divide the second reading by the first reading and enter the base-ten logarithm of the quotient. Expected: 0.033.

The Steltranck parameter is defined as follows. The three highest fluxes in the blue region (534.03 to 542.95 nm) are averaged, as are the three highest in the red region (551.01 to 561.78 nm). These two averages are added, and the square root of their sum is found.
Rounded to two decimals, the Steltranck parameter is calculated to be 1.67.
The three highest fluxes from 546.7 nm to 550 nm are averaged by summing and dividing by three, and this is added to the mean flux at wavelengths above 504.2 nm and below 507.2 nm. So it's 2.53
